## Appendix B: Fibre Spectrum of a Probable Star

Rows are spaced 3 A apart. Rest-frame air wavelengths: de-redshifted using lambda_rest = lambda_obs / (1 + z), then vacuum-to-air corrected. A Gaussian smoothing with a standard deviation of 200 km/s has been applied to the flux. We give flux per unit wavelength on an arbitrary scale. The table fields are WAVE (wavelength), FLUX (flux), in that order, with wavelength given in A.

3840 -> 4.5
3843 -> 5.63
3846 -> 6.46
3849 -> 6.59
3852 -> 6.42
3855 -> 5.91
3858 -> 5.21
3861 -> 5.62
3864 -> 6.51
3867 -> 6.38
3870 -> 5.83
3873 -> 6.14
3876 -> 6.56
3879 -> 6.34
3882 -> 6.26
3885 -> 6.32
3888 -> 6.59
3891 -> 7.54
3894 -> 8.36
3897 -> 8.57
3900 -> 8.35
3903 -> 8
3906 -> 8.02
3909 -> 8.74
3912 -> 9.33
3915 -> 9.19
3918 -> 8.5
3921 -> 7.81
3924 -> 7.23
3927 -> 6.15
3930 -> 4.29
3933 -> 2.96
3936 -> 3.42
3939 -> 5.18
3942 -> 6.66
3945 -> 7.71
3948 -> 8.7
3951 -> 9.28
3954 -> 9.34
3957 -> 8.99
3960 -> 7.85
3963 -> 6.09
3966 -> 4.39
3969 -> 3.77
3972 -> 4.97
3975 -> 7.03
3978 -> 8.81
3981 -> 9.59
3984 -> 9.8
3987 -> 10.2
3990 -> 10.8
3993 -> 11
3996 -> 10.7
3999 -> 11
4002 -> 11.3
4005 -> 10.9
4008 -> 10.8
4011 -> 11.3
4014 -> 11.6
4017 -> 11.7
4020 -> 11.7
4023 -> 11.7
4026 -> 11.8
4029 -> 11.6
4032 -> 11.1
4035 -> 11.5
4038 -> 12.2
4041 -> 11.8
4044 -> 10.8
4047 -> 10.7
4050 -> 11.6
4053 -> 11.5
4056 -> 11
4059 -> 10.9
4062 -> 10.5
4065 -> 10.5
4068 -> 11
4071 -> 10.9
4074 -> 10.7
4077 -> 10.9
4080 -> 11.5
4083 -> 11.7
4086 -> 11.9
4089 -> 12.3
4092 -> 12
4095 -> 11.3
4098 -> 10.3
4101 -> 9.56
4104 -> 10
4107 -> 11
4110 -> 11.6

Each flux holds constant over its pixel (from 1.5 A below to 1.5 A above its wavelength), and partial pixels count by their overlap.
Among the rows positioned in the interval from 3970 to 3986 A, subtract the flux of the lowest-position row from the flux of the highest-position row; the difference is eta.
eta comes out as 4.8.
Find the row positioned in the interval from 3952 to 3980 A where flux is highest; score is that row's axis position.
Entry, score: 3954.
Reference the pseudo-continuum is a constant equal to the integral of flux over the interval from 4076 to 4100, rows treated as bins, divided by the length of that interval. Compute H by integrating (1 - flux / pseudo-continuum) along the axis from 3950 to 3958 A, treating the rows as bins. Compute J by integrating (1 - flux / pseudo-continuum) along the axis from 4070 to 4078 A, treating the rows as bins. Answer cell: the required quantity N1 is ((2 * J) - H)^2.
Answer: 0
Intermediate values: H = 1.6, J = 0.4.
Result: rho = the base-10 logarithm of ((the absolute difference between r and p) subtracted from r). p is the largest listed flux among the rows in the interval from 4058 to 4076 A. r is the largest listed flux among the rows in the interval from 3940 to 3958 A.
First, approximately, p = 11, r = 9.34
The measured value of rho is 0.89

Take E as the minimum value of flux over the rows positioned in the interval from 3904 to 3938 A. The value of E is 2.96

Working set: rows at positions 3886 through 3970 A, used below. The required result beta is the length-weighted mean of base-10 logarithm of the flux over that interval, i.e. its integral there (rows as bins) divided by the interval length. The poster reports 0.84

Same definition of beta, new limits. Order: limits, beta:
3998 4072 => 1.05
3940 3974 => 0.83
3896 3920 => 0.93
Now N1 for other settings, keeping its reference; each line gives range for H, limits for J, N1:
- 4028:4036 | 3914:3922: 17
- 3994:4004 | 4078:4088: 1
